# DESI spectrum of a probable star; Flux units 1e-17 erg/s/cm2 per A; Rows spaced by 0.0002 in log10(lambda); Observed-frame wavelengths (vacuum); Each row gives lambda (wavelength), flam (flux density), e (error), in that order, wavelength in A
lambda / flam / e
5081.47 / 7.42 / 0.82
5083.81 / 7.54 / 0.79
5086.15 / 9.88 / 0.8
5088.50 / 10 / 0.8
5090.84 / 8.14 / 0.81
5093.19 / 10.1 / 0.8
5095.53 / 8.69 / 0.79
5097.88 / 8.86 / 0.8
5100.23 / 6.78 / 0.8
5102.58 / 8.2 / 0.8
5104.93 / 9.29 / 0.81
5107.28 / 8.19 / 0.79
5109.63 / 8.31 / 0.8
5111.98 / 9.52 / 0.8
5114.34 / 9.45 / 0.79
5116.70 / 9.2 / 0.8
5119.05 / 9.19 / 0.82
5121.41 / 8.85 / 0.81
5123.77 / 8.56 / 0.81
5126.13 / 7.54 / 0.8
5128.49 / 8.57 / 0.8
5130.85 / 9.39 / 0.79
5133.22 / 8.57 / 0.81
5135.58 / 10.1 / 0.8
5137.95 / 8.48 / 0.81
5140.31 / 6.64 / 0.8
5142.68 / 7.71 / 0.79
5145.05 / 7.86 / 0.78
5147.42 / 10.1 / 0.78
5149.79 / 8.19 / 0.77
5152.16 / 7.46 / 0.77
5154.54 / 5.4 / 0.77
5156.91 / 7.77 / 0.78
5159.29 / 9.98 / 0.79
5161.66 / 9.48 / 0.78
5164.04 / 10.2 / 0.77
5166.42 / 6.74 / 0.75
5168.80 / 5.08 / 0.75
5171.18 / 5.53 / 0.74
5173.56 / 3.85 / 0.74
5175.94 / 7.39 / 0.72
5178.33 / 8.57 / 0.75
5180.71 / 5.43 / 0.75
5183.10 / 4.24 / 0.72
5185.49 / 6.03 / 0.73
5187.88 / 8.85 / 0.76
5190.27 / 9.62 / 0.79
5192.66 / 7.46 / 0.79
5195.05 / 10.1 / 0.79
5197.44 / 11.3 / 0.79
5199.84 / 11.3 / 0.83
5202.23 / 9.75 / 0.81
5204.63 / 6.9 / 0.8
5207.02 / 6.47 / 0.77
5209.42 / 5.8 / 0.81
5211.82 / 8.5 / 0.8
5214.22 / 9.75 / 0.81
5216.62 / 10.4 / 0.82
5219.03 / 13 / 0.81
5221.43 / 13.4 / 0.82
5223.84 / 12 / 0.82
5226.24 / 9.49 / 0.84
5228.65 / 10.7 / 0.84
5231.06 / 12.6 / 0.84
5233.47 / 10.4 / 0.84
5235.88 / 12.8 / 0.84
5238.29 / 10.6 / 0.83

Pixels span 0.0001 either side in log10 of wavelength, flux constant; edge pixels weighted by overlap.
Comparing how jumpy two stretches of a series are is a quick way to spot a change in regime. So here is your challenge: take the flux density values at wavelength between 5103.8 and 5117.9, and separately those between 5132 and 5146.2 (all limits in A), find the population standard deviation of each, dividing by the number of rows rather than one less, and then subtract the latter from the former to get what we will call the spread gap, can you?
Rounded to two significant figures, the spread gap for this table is -0.51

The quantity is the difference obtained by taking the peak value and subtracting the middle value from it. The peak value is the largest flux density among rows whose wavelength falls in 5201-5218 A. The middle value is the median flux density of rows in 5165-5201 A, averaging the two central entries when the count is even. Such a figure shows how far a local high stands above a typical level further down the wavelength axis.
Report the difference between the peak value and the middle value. 3.0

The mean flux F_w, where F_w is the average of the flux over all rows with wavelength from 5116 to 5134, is 8.7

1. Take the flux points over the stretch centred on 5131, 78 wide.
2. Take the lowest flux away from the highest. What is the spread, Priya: 5.1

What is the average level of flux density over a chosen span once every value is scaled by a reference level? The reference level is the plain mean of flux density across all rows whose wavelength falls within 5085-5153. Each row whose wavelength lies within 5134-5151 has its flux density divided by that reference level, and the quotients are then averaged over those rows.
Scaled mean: 0.972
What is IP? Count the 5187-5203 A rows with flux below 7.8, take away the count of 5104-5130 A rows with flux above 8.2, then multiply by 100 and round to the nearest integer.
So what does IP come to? -800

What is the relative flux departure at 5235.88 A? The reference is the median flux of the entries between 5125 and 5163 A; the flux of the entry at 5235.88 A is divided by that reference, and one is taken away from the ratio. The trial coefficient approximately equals 0.54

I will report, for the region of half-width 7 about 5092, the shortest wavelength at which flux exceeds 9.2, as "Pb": 5086.15 A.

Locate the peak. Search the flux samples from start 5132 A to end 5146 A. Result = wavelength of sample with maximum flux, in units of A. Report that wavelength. 5135.58 A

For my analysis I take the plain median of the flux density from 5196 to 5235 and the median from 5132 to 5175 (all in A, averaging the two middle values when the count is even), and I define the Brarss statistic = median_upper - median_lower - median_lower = -5.2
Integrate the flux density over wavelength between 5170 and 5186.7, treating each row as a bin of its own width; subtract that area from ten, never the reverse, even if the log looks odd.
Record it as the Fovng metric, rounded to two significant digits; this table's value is -88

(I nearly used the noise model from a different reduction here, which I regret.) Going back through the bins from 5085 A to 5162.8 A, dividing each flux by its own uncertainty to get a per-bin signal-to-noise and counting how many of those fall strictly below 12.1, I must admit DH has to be 26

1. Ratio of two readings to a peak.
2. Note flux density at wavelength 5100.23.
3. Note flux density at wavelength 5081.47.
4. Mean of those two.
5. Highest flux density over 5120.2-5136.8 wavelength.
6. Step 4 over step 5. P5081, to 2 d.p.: 0.70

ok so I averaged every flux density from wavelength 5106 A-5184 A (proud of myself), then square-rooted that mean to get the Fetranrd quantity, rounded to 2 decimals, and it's 2.82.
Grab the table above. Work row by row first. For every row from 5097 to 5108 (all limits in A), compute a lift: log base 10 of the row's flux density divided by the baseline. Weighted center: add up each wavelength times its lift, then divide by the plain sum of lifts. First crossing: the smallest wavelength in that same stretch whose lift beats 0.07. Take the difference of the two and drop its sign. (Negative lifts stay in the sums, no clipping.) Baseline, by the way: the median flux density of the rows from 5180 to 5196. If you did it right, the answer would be 5.5 A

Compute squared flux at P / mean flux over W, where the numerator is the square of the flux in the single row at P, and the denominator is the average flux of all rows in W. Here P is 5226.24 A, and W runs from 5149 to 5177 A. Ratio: 12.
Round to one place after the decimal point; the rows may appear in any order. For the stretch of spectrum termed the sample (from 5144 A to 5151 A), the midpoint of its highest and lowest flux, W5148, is 9.0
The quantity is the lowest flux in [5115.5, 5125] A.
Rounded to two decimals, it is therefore 8.56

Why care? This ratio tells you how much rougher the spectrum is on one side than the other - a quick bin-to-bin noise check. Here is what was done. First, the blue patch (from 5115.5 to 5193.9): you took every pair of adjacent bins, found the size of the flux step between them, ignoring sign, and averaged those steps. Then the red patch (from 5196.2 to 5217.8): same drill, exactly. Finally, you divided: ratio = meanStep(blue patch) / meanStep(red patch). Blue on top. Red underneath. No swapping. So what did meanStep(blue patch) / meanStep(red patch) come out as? 1.2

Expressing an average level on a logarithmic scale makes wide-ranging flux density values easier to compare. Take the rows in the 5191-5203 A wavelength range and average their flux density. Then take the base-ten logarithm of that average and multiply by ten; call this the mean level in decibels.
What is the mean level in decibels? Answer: 10.0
